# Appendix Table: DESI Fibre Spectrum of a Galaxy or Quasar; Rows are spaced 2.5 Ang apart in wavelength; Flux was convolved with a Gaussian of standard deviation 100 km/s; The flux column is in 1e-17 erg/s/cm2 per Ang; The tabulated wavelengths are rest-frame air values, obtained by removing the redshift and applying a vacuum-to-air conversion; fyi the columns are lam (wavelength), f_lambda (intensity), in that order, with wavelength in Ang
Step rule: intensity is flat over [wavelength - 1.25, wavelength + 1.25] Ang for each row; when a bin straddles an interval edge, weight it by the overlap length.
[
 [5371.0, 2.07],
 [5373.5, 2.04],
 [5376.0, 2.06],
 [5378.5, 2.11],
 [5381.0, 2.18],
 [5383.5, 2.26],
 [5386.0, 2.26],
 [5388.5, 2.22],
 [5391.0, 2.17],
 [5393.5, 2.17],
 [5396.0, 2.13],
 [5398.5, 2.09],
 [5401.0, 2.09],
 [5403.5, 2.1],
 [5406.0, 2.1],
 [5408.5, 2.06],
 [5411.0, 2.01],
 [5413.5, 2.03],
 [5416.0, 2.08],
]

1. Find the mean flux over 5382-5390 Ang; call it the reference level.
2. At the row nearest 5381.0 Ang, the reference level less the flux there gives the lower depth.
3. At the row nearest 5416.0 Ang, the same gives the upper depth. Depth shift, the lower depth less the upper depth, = -0.10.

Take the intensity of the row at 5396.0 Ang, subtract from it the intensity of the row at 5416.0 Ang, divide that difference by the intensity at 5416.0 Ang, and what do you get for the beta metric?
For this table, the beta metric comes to 0.02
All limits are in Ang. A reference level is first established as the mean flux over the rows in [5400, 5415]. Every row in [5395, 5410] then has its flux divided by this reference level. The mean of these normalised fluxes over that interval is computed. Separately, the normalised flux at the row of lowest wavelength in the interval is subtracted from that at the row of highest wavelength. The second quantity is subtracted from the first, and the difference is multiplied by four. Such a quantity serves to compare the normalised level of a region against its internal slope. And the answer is 4.19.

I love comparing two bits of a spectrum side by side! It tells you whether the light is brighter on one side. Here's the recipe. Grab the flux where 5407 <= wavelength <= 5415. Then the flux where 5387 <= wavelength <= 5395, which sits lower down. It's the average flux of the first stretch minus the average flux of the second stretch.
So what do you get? -0.15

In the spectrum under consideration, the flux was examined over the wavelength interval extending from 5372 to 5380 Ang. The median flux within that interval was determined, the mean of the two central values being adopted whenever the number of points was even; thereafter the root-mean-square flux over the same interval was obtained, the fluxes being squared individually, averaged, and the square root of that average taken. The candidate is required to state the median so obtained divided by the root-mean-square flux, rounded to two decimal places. 1.00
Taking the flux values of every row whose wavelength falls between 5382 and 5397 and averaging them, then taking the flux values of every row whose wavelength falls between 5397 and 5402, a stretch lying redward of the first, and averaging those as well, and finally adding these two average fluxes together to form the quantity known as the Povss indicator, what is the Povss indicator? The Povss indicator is 4.29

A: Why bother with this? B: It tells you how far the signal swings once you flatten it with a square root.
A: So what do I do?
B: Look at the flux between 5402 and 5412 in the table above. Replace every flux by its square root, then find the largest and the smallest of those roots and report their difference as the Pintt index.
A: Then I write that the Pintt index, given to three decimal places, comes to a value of 0.031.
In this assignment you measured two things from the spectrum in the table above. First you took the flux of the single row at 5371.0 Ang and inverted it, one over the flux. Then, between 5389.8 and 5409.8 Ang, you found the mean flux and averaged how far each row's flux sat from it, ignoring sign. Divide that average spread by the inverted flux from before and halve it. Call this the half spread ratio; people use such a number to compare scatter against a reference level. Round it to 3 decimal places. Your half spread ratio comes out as 0.033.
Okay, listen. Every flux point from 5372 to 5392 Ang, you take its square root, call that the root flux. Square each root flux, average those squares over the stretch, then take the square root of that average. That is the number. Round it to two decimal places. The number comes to 1.47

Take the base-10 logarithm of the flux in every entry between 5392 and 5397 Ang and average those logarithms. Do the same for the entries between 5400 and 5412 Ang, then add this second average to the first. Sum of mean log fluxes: 0.649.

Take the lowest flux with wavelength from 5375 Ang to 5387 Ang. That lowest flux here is 2.06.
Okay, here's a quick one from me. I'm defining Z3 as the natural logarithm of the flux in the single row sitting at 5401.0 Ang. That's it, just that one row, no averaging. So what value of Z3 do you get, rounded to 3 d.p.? 0.737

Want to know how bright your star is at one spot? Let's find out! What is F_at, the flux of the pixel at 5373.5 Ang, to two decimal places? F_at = 2.04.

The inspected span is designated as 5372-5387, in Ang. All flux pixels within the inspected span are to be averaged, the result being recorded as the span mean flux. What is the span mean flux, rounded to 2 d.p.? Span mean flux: 2.15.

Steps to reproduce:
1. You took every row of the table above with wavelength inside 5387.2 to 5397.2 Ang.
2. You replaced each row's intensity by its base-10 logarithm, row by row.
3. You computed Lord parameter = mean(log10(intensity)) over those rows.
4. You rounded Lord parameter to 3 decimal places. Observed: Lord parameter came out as 0.337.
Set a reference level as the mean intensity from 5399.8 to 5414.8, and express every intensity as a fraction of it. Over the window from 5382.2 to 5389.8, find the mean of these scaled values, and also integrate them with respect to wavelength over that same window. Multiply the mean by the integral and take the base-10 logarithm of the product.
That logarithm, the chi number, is 0.95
